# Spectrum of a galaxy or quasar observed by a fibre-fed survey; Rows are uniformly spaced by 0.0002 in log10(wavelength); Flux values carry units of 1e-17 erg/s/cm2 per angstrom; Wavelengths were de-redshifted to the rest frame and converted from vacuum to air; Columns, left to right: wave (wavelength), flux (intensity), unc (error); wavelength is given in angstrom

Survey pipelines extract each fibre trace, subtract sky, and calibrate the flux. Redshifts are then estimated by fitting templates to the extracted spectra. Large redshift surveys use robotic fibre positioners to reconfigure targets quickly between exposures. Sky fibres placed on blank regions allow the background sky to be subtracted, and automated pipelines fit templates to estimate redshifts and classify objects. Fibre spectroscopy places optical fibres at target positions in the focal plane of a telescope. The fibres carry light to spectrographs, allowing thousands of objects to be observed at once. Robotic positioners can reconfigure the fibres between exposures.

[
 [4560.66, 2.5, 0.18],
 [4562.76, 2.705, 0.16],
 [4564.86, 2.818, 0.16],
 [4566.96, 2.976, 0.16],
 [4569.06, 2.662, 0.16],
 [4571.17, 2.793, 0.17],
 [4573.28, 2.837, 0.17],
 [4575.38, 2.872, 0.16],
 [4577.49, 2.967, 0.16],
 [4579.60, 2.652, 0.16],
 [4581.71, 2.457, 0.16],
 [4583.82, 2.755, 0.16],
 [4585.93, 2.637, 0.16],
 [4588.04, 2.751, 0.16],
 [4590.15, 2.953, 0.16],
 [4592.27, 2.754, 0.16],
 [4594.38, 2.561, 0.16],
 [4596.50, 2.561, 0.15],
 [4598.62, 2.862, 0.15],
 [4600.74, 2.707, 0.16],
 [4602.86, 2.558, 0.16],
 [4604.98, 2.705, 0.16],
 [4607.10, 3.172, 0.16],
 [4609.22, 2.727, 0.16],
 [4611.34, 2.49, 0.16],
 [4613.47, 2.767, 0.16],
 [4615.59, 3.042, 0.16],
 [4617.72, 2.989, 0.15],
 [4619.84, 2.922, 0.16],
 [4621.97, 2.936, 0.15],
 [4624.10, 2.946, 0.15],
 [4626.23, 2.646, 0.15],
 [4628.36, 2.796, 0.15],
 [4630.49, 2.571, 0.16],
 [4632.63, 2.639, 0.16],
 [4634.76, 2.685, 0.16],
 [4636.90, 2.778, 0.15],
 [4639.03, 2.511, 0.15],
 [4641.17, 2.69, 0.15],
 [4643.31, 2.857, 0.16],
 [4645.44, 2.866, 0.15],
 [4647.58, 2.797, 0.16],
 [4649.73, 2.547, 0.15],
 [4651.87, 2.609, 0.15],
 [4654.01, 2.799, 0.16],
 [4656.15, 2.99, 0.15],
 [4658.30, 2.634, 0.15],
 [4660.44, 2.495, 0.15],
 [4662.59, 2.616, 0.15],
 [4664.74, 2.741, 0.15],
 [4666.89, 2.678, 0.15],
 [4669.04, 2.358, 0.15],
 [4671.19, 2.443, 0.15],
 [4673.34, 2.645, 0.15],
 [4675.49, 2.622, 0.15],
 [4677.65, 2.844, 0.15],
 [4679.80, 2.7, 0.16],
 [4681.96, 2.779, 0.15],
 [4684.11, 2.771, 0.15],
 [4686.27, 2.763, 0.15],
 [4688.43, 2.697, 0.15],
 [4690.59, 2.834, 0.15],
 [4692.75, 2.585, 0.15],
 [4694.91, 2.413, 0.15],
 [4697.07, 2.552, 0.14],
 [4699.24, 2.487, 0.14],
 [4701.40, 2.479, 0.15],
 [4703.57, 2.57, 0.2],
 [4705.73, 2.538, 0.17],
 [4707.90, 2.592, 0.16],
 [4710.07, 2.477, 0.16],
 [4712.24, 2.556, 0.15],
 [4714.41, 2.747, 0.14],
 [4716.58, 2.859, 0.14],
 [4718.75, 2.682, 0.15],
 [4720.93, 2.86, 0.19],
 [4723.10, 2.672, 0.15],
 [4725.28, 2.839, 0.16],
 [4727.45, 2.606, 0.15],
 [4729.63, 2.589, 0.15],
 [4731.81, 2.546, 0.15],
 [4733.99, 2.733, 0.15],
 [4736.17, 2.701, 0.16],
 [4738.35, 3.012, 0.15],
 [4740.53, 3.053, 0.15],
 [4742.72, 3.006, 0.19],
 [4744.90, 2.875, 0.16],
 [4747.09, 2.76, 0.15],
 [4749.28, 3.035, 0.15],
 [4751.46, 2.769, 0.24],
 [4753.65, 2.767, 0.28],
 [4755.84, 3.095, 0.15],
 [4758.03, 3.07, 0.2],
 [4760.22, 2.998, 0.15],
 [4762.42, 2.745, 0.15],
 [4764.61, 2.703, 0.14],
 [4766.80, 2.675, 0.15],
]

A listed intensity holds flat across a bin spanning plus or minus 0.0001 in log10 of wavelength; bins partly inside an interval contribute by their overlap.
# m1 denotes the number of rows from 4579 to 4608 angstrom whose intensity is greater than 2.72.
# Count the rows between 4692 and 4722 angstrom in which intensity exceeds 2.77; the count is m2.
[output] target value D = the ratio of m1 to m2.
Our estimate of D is 3.0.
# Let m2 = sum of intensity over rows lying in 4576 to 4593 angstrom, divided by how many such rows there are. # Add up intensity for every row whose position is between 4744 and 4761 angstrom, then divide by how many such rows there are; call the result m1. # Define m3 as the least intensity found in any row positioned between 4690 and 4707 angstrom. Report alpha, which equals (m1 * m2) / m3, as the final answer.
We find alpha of 3.3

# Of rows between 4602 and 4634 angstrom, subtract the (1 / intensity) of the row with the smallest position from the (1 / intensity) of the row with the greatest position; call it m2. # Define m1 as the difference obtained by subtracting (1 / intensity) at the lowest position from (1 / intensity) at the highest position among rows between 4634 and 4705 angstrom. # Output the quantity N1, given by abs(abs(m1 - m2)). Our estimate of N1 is 0.029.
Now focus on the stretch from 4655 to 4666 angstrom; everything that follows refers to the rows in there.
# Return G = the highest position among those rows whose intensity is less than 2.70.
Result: 4662.59 angstrom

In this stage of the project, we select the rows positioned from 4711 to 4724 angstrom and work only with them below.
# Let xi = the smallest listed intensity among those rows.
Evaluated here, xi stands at 2.556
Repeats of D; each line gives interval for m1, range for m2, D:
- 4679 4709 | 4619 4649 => 0.5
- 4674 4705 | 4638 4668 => 1.0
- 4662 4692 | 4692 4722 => 3.0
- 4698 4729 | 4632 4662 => 0.7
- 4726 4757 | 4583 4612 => 3.3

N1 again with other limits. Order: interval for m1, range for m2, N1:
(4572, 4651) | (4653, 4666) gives 0.033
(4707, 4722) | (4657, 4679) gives 0.008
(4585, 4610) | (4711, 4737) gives 0.008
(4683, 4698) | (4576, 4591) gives 0.029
